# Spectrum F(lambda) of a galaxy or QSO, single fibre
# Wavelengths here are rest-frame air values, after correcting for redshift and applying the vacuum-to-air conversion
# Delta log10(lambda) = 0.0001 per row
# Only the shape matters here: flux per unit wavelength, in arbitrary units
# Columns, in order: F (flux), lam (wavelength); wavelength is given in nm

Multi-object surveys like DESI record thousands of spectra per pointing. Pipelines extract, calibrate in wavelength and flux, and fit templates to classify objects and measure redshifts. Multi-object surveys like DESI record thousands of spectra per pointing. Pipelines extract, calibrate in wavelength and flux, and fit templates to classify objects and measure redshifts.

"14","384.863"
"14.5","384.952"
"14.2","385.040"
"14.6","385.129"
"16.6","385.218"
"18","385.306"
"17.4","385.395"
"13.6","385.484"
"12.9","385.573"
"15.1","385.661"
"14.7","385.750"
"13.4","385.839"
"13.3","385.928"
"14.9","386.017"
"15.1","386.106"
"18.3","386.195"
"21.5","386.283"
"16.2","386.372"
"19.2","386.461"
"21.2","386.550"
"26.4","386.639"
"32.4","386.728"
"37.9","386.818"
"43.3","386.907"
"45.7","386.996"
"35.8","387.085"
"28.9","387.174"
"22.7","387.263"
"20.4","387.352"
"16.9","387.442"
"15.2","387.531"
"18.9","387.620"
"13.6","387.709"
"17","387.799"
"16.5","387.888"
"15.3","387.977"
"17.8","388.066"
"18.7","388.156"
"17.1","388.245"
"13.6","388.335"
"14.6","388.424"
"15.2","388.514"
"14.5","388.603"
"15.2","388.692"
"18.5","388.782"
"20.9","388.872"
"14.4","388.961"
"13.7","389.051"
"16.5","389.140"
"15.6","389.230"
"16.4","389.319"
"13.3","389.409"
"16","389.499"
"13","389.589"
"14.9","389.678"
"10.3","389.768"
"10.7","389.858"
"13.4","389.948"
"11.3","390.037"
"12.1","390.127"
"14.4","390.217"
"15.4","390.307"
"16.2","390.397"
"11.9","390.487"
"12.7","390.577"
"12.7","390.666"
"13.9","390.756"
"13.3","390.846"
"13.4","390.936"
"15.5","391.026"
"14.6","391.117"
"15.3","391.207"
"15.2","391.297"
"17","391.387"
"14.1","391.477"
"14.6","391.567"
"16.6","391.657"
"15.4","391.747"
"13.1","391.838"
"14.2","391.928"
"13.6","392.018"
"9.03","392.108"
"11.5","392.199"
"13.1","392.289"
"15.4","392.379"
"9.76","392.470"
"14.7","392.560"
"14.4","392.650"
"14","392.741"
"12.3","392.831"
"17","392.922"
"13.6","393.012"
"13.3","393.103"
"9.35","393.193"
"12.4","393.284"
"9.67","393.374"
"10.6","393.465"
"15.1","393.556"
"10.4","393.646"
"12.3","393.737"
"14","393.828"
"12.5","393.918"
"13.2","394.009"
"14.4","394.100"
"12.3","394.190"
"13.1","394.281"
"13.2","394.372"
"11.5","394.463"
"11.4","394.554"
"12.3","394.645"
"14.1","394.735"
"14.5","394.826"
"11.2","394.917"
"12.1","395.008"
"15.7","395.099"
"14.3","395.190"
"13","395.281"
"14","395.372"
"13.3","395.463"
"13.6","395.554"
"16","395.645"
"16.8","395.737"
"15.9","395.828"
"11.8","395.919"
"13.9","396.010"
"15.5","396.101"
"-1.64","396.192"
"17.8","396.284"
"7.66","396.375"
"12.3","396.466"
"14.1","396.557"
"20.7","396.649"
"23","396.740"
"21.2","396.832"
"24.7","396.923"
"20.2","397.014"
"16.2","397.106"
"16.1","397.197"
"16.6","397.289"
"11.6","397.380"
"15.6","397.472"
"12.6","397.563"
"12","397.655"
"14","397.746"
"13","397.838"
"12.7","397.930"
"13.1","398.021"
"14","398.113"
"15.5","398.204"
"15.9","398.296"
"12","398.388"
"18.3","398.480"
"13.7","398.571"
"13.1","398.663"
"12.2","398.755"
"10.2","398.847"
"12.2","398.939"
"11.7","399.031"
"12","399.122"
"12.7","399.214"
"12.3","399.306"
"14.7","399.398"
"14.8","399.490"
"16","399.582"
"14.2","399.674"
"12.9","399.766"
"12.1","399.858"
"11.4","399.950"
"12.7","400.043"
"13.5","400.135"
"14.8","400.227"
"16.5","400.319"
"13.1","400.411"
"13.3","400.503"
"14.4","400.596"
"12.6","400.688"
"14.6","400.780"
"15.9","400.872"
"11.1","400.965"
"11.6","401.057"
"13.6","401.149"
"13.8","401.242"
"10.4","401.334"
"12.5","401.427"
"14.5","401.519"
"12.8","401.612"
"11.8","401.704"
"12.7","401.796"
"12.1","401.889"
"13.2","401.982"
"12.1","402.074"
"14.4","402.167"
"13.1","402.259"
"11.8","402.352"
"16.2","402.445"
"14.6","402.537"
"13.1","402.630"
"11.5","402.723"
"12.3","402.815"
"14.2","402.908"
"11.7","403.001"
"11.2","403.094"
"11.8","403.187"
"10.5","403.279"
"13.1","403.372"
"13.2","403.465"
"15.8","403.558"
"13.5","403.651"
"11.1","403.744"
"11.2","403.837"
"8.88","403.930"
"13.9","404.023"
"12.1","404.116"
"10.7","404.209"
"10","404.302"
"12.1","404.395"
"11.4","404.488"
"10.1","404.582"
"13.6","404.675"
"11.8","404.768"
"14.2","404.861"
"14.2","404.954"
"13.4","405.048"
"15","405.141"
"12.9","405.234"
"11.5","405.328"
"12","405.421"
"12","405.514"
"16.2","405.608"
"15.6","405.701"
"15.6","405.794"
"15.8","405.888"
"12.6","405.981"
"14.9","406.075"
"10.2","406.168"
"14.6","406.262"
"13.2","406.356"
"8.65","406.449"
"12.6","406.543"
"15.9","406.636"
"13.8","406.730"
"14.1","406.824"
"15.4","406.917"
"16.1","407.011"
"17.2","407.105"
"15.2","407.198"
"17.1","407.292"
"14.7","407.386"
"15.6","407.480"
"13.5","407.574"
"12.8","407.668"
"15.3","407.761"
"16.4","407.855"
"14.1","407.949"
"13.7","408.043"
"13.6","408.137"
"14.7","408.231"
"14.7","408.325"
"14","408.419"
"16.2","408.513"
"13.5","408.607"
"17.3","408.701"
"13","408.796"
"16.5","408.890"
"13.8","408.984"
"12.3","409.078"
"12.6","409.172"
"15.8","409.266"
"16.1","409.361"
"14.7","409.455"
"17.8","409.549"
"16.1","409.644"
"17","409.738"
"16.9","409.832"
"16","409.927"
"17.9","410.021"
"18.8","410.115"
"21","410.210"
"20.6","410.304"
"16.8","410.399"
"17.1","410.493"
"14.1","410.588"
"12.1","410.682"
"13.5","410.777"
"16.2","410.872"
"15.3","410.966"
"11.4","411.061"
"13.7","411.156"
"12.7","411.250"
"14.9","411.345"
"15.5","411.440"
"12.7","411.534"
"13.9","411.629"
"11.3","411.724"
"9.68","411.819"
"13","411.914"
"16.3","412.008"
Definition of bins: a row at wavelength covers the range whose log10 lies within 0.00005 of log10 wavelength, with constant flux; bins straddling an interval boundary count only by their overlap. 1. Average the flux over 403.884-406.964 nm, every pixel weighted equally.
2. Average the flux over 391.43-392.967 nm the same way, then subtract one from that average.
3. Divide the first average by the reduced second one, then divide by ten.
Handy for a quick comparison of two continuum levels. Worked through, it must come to 0.10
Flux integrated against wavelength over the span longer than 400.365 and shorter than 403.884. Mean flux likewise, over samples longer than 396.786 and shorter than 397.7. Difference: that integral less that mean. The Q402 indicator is 29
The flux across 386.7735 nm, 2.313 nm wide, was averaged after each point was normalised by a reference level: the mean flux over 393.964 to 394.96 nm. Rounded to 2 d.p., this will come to 1.72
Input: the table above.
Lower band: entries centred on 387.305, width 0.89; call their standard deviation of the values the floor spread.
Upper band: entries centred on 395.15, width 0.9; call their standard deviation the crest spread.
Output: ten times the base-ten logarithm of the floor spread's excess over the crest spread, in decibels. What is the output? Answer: 10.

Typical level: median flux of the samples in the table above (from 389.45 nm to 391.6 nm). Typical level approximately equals 14.0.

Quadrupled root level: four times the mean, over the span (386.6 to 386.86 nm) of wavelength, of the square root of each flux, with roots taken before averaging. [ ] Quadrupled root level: 22.6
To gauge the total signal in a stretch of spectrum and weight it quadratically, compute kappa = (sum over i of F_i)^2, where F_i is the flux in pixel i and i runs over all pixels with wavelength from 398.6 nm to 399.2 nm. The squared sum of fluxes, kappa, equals 5098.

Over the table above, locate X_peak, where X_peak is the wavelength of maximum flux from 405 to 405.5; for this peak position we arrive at 405.141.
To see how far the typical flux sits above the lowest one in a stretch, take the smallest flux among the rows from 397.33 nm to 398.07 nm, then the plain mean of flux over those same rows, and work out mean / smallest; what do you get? 1.13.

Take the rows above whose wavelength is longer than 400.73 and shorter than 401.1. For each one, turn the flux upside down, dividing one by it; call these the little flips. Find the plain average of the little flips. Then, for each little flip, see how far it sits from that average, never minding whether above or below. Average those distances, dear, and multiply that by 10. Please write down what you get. 0.11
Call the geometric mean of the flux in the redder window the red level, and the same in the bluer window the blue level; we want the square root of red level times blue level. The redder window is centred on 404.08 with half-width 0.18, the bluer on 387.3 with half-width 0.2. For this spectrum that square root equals 16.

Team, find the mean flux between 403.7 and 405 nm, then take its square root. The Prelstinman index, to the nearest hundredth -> 3.44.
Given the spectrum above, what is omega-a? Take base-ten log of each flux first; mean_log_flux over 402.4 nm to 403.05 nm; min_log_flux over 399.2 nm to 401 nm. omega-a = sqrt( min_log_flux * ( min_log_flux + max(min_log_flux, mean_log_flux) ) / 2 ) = 1.06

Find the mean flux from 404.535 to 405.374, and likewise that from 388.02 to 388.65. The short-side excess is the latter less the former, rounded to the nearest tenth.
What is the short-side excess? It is 3.0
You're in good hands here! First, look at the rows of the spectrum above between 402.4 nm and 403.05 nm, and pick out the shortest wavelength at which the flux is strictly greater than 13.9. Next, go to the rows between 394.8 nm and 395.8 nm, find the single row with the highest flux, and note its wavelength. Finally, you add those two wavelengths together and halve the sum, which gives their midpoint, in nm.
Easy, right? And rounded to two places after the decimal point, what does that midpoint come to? 399.09 nm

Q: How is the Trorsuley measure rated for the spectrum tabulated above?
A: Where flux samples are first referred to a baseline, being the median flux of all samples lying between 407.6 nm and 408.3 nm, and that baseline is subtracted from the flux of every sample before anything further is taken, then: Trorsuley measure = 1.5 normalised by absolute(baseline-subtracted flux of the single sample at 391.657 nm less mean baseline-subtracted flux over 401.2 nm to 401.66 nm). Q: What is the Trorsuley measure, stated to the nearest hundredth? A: 0.39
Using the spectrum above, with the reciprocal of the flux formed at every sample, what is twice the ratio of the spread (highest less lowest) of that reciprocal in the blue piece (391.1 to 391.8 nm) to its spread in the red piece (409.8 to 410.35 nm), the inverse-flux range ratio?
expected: 1.6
